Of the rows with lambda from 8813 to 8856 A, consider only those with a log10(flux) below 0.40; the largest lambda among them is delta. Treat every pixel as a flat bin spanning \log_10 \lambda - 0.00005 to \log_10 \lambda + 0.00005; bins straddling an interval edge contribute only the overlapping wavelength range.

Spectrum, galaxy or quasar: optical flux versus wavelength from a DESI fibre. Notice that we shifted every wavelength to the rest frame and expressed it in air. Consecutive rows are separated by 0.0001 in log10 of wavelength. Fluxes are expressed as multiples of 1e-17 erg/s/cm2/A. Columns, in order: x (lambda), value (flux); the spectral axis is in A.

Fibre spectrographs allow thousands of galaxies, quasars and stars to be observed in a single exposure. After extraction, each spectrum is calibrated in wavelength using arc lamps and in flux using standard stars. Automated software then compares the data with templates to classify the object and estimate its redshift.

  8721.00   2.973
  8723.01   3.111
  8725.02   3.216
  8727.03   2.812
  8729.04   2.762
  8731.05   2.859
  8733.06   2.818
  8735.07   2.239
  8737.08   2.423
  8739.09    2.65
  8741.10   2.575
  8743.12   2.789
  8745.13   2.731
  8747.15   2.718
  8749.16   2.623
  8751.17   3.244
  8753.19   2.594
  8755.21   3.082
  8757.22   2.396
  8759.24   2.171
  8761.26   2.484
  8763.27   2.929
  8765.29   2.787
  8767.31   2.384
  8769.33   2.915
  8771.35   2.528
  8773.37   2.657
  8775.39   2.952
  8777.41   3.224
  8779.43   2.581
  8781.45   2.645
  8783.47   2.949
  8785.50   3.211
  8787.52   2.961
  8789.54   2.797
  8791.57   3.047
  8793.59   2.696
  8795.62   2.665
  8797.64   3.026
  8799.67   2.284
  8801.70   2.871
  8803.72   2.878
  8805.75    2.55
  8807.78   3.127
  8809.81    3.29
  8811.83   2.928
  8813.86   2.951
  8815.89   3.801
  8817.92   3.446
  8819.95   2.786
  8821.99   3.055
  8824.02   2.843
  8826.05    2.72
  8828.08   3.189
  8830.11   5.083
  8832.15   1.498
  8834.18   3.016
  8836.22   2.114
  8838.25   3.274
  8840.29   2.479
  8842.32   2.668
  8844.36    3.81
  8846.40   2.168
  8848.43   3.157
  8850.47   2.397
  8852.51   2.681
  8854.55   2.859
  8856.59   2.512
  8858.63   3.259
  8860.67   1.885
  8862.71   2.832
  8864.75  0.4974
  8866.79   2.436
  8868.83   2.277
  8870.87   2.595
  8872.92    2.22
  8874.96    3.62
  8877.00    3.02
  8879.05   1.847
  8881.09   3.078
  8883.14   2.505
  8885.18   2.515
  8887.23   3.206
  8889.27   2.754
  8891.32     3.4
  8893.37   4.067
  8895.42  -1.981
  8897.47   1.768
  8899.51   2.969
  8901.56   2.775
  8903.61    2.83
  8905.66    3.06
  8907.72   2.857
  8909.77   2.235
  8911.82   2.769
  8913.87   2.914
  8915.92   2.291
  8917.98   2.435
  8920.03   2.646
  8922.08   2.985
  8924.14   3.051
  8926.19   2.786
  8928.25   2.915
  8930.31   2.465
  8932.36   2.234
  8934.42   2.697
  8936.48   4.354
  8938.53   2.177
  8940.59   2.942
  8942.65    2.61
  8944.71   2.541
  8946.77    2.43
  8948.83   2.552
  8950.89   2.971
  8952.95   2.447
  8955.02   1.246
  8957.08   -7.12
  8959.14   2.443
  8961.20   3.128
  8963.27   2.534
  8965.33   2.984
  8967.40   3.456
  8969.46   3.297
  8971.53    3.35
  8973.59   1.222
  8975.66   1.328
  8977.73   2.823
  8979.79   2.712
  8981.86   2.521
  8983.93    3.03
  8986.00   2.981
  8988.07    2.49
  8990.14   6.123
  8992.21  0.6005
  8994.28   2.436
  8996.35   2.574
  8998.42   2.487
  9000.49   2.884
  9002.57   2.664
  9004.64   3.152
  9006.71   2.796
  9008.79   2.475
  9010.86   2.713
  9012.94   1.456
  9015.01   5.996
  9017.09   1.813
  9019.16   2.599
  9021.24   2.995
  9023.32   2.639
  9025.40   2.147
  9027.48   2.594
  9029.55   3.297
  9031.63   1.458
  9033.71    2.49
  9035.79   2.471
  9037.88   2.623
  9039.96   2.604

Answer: 8850.47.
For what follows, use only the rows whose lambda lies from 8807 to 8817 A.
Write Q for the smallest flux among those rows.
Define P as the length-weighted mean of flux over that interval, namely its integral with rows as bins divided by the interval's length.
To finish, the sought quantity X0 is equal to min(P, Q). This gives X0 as 2.93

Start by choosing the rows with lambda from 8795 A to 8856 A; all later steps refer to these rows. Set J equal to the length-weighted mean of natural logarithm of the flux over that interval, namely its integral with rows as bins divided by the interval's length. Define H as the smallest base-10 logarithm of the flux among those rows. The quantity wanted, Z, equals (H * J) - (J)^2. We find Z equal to -0.92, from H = 0.18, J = 1.05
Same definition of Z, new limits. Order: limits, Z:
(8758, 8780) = -0.64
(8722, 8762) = -0.65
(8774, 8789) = -0.70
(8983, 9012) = -1.10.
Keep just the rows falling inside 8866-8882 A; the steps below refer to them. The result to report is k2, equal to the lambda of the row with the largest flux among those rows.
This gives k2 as 8874.96 A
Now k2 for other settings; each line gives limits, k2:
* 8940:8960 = 8950.89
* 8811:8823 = 8815.89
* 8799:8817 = 8815.89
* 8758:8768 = 8763.27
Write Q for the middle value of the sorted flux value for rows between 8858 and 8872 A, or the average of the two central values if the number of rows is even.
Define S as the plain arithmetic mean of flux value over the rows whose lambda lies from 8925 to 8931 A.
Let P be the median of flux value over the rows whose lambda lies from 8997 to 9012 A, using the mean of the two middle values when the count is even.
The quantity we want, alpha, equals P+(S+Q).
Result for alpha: 7.9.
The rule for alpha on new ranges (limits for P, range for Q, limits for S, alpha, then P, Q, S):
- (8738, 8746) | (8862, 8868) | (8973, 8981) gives 7.1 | 2.69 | 2.44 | 2.02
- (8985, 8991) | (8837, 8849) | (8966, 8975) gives 8.7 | 2.98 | 2.91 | 2.83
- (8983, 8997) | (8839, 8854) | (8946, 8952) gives 7.9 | 2.57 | 2.67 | 2.65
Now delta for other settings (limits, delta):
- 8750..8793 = 8767.31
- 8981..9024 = 9017.09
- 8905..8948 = 8946.77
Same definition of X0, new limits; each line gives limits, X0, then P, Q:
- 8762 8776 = 2.38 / 2.73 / 2.384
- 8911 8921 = 2.29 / 2.61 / 2.291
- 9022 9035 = 1.46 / 2.45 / 1.458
